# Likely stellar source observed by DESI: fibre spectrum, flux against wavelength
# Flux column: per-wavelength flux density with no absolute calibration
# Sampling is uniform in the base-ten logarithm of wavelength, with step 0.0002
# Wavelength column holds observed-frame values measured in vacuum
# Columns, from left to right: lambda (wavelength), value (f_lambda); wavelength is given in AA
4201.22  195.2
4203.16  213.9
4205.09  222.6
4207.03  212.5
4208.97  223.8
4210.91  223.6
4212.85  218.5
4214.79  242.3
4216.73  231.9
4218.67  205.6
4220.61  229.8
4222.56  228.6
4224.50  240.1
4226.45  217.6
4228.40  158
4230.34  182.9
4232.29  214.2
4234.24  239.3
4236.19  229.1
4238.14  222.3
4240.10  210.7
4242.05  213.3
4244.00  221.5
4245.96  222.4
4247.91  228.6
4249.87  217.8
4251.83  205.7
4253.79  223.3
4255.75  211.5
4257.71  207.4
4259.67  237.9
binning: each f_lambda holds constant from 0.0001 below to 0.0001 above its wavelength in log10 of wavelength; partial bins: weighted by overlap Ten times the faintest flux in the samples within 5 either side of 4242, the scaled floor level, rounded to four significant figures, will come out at 2107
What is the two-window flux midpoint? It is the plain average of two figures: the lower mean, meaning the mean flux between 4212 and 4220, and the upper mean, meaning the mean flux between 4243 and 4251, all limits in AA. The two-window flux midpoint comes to 224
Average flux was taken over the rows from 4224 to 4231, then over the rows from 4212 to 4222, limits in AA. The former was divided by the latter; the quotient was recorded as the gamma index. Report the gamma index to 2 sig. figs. 0.88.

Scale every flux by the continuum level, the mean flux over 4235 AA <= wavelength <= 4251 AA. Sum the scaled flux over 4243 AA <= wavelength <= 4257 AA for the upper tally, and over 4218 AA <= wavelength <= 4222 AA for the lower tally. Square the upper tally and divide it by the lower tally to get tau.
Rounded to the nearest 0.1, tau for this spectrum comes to 24.4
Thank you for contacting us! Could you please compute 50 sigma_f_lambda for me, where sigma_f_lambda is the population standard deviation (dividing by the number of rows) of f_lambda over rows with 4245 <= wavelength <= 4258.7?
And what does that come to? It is 402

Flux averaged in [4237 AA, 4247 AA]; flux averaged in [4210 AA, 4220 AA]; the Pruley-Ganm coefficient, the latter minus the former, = 6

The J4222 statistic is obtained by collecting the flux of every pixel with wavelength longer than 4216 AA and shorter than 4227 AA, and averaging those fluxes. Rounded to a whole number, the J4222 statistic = 226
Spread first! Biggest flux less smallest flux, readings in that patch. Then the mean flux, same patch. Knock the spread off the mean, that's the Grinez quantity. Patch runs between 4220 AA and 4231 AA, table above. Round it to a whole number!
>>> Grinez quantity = 127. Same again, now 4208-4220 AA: 188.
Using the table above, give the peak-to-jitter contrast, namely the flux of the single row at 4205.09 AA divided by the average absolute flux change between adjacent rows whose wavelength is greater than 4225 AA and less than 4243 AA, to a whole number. 10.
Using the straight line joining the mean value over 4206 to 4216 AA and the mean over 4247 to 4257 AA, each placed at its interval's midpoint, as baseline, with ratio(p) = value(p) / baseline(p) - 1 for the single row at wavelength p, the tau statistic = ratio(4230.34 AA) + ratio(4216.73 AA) -0.13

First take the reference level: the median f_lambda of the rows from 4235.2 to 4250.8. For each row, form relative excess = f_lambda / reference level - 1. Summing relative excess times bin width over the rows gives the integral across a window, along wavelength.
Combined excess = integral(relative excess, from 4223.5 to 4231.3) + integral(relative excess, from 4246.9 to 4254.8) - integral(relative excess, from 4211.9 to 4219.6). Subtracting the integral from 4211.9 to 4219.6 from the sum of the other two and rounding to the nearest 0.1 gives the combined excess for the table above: -1.0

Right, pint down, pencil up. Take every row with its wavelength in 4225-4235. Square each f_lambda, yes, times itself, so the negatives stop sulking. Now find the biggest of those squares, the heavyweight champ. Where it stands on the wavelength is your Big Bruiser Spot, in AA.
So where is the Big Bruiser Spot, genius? 4234.24 AA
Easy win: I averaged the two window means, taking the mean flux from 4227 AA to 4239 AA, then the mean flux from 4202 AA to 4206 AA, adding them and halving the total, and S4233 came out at 213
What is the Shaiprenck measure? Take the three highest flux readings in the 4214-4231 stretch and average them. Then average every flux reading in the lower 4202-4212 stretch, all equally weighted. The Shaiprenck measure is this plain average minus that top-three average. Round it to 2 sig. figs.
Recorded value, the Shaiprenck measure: -19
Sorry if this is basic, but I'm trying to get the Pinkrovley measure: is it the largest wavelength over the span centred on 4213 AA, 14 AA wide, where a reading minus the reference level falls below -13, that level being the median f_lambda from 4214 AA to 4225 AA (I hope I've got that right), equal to 4218.67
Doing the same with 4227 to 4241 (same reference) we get 4240.10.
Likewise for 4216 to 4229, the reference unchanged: 4228.40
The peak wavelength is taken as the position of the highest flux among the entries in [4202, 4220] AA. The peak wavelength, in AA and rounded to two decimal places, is 4214.79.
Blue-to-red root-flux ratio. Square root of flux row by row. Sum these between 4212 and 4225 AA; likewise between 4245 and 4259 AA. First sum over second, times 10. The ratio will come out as 10.3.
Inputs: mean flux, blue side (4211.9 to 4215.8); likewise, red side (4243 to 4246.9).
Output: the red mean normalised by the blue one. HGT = 0.96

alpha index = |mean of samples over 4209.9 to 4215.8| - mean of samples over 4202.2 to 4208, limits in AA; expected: 12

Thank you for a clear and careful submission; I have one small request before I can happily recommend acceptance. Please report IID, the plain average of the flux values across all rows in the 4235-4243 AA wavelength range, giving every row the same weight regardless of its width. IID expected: 219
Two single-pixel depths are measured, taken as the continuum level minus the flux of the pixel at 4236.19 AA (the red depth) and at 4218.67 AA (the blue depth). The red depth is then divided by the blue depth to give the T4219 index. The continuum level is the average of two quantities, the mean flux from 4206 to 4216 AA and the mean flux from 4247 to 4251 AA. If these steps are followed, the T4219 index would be 0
